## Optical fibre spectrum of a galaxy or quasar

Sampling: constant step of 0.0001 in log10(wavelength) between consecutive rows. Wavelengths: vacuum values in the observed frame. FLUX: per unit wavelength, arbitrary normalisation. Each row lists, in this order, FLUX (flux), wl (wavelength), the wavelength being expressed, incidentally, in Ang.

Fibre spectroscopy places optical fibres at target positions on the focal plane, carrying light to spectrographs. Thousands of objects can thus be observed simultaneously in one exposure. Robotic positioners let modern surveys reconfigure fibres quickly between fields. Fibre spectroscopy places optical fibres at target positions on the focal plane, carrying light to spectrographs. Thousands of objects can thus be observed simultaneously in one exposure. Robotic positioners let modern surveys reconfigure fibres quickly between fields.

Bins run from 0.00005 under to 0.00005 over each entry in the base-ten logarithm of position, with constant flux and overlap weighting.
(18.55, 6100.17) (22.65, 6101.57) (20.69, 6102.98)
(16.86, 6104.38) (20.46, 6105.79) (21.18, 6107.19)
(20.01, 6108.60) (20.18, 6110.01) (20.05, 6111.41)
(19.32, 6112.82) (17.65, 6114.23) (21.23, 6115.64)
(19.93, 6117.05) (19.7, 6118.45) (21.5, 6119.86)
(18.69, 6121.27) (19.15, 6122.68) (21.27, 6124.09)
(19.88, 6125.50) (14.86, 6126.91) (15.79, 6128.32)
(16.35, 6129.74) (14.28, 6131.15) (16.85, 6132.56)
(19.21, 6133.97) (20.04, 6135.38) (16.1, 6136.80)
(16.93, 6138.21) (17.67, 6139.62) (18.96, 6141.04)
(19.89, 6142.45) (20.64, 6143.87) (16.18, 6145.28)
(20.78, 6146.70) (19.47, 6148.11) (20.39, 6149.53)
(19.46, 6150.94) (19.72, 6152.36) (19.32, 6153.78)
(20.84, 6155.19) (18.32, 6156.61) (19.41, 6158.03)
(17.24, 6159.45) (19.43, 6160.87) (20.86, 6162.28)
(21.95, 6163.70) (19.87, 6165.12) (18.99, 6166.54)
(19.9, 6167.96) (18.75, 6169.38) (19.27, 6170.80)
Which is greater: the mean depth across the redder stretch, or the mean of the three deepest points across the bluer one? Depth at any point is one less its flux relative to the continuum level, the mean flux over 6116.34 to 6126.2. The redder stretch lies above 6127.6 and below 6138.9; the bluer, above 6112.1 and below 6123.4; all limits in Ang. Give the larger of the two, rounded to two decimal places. 0.15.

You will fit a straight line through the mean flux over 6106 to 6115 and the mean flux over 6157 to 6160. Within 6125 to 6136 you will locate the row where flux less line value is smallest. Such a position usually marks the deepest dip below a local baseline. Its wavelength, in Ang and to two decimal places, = 6131.15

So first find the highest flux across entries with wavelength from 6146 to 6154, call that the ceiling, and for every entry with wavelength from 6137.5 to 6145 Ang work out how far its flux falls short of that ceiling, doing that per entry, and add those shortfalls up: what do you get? 10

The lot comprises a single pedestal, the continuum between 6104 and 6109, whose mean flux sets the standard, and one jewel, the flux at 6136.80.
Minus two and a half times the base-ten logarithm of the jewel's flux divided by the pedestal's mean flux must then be 0.22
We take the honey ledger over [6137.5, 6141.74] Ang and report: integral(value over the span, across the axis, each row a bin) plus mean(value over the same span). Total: 94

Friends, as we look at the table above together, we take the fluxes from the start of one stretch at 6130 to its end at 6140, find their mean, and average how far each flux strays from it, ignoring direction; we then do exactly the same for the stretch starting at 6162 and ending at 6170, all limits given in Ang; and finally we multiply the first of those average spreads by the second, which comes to 1.3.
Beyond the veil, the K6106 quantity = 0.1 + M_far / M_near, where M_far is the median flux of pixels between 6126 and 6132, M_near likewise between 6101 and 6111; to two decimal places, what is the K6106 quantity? 0.85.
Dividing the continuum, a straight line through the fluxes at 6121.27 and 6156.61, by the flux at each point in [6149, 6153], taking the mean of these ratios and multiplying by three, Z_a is 2.8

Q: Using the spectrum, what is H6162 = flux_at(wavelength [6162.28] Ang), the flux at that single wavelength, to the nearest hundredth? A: 20.86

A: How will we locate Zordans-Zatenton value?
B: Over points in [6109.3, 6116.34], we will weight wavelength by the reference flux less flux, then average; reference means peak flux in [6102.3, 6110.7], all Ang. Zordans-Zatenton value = 6112.9 Ang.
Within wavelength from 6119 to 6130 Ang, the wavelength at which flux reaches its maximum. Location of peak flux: 6119.86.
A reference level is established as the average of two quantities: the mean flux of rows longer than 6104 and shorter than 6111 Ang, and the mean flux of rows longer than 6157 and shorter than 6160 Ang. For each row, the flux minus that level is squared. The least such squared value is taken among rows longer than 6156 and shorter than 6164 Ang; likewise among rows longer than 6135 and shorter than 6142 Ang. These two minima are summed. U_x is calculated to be 0.1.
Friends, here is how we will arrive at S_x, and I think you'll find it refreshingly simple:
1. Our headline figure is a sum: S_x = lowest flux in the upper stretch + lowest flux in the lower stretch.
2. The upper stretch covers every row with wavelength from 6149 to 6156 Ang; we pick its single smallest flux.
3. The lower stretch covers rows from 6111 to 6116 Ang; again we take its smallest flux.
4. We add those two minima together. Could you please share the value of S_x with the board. 37.0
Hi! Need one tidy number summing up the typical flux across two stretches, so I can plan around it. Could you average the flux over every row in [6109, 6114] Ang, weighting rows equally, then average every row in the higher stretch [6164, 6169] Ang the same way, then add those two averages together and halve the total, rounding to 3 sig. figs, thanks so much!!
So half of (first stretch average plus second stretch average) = 19.7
